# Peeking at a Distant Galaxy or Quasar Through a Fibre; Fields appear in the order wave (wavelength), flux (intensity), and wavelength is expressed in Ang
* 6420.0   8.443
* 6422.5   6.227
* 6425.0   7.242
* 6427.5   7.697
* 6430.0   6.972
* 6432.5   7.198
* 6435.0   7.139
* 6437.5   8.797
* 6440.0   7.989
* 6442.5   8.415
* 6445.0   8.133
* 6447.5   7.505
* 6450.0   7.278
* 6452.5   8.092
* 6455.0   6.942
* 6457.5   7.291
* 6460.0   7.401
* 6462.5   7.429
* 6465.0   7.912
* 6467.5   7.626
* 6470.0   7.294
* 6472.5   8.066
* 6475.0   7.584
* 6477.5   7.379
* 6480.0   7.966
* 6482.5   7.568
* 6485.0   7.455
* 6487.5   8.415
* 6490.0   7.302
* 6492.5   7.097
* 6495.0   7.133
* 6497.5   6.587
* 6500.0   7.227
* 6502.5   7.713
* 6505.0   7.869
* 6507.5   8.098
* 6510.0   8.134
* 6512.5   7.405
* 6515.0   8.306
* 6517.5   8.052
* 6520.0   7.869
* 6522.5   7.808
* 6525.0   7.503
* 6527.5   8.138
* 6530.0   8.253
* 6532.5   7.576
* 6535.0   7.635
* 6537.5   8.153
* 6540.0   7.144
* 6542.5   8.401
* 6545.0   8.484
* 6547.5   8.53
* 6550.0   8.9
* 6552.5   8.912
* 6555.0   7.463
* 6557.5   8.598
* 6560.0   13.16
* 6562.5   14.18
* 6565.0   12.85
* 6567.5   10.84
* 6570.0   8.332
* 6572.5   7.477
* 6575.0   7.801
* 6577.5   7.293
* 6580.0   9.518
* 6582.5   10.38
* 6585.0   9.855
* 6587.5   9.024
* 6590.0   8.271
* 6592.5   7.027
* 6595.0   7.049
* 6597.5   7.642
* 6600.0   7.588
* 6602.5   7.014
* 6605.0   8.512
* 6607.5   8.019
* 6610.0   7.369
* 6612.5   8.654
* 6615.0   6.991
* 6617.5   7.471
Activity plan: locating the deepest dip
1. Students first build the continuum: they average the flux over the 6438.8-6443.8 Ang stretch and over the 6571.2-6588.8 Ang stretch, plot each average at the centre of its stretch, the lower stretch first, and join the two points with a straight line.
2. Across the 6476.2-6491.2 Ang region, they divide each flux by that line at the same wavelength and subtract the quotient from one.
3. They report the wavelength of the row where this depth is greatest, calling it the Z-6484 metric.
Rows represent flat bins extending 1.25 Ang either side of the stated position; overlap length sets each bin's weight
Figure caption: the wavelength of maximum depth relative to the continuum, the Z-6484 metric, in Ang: 6490.0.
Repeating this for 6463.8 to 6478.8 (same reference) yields 6470.0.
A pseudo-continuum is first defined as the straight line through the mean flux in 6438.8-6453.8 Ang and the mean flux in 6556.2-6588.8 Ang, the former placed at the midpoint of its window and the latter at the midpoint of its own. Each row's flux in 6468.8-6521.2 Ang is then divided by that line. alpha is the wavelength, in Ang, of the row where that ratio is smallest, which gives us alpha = 6497.5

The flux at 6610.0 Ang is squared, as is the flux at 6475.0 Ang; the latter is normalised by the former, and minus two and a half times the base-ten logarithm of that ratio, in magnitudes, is -0.06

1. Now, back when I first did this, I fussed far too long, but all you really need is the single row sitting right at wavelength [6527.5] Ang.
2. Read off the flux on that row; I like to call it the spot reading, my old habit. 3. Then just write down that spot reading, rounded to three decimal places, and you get 8.138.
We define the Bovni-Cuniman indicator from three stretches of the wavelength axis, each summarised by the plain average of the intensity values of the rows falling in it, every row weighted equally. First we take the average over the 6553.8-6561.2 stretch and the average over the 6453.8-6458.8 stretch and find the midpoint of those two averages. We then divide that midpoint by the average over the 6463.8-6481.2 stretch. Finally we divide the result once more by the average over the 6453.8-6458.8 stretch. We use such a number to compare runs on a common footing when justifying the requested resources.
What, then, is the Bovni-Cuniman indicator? 0.154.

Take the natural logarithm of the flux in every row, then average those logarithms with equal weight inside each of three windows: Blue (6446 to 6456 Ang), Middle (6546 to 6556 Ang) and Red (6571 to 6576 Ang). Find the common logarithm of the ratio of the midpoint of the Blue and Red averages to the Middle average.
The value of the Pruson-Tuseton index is -0.023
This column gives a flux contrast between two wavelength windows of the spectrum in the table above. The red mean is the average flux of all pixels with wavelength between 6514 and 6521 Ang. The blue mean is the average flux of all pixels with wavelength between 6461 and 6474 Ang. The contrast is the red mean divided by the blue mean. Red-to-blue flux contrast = 1.05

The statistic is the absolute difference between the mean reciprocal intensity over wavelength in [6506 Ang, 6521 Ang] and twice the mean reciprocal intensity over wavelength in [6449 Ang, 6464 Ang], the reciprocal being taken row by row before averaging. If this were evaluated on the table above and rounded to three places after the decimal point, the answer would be 0.145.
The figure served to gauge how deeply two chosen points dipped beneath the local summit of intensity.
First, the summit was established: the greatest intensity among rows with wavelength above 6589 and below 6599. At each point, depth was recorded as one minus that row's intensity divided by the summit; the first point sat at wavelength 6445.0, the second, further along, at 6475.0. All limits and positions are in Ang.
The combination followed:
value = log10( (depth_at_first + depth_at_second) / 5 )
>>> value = -1.70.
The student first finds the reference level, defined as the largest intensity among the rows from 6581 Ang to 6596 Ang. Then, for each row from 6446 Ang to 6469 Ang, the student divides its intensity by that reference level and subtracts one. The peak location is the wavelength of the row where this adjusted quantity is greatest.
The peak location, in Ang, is 6452.5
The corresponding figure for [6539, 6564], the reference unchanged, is 6562.5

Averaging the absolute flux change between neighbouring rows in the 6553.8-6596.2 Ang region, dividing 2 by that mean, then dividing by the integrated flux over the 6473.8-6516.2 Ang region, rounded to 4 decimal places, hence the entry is 0.0048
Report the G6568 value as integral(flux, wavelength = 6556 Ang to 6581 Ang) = 250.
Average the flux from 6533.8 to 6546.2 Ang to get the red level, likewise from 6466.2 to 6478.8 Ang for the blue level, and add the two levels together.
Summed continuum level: 15.6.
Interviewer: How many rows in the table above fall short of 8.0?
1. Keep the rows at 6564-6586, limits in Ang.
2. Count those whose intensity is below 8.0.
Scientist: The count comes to 3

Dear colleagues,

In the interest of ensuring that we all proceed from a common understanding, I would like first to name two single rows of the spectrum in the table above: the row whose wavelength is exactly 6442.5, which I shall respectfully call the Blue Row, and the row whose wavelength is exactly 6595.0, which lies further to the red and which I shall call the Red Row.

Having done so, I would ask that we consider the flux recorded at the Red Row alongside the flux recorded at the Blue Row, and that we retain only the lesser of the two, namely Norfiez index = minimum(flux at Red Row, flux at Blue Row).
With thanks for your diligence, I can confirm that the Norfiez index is 7.05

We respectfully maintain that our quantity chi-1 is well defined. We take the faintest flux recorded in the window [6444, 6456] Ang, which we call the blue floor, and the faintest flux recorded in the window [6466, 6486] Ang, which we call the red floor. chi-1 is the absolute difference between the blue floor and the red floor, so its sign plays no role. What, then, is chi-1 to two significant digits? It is 0.35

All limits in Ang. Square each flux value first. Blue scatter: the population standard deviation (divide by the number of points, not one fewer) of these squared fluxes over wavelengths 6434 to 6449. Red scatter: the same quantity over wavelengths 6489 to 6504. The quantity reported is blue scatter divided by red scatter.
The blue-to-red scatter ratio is 1.8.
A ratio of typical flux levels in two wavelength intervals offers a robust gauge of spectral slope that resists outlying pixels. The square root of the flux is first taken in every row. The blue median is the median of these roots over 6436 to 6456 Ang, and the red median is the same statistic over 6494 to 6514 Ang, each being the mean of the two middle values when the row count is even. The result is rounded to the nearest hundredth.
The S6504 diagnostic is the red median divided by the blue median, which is 0.97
